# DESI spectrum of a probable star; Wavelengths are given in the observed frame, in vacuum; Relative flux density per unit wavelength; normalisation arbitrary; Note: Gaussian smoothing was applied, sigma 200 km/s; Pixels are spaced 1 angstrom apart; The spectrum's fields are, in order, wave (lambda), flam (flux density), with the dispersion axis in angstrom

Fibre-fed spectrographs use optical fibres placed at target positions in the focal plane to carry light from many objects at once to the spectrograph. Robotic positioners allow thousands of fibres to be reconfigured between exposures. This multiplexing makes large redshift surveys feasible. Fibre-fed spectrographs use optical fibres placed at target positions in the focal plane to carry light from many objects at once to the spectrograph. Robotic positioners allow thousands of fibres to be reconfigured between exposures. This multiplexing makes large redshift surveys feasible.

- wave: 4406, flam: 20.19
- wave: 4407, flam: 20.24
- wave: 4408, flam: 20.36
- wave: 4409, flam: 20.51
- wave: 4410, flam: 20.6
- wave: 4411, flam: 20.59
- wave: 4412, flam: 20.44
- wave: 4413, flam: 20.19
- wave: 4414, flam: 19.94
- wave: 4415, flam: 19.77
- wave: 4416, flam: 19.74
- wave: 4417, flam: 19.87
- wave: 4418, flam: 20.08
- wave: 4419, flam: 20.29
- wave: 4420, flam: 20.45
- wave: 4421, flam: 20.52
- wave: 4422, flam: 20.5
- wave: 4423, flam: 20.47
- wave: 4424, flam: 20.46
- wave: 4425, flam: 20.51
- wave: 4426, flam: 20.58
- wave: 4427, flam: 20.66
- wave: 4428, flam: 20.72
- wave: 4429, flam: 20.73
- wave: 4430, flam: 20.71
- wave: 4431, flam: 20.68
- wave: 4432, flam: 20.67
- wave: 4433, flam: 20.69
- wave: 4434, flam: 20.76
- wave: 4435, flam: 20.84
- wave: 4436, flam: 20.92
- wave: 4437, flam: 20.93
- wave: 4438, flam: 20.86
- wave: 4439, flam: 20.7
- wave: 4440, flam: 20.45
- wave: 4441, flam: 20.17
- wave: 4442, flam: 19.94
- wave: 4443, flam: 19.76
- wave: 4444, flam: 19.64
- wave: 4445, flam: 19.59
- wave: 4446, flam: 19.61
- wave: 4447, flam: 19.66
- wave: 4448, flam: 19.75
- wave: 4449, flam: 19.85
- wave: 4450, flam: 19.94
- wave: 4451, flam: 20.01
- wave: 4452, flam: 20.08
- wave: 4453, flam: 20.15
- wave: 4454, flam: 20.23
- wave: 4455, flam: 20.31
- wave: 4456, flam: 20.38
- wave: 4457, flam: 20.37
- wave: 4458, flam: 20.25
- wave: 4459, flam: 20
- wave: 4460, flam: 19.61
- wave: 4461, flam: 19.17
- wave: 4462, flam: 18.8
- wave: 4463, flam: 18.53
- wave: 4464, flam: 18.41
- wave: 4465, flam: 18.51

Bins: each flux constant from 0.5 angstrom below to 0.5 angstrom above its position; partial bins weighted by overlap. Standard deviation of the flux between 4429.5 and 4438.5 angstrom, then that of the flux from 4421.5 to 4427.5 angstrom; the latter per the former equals 0.7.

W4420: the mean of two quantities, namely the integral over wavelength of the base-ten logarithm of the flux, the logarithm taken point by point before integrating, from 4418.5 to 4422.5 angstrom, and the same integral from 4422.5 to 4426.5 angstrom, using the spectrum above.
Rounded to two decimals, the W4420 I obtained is 5.24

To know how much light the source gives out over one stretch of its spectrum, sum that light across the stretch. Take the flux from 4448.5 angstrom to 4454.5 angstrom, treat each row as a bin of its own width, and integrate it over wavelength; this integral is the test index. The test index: 120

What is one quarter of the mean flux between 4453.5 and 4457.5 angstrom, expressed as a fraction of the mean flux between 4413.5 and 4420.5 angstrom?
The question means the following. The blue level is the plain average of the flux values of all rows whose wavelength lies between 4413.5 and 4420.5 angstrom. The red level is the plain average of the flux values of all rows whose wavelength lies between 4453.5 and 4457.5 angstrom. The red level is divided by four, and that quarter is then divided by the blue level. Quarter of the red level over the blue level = 0.254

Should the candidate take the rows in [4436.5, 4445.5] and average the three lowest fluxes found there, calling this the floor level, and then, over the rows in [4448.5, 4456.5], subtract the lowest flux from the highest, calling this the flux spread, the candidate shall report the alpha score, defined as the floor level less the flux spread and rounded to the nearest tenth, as 19.1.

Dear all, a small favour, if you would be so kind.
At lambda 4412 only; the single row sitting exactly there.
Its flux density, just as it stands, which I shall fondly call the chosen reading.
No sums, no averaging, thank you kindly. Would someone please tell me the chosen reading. 20.44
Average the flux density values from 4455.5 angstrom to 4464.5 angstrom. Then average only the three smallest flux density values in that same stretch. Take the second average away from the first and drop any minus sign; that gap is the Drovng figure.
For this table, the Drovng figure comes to 0.92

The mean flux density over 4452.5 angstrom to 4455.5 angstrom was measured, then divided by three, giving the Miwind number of 6.74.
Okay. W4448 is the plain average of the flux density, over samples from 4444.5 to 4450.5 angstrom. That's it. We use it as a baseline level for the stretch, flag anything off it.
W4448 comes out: 19.7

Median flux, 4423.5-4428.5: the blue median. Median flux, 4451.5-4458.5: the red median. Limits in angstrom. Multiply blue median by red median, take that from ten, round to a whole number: -407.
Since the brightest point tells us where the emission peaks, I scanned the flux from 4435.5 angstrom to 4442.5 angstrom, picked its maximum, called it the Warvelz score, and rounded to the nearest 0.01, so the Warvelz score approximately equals 20.93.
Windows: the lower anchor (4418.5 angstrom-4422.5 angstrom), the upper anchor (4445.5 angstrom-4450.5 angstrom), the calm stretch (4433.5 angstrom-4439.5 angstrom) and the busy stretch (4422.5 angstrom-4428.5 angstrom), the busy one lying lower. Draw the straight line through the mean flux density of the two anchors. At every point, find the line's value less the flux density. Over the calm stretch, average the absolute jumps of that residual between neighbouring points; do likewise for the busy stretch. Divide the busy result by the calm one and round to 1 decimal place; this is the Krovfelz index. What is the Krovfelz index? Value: 0.9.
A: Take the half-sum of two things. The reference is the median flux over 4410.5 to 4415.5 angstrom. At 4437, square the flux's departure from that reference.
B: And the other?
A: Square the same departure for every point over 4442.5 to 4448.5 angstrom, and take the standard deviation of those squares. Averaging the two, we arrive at 0.31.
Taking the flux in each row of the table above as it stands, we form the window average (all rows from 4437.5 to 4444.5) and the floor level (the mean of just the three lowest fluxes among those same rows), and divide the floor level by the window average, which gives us 0.978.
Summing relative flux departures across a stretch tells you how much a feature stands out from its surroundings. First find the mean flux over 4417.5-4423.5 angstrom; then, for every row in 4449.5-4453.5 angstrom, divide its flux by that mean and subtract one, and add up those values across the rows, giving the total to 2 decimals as -0.07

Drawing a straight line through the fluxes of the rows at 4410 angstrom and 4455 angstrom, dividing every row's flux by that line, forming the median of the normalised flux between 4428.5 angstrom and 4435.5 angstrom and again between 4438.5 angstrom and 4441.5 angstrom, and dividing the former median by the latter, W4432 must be 1.01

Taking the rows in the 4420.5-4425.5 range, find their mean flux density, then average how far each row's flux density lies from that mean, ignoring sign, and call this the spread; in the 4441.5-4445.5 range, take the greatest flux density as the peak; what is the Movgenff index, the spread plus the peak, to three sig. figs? 20.0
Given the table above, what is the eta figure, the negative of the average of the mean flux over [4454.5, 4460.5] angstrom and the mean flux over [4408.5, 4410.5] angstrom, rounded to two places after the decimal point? -20.35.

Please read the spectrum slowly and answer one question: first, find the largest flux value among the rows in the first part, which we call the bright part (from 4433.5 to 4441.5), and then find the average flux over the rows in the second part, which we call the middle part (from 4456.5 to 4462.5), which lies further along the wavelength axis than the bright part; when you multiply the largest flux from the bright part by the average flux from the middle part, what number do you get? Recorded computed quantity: 412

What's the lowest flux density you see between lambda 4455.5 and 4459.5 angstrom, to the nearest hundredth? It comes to 20.00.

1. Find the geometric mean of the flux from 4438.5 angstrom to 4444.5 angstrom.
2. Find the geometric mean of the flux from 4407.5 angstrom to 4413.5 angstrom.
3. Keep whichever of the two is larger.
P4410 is 20.4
